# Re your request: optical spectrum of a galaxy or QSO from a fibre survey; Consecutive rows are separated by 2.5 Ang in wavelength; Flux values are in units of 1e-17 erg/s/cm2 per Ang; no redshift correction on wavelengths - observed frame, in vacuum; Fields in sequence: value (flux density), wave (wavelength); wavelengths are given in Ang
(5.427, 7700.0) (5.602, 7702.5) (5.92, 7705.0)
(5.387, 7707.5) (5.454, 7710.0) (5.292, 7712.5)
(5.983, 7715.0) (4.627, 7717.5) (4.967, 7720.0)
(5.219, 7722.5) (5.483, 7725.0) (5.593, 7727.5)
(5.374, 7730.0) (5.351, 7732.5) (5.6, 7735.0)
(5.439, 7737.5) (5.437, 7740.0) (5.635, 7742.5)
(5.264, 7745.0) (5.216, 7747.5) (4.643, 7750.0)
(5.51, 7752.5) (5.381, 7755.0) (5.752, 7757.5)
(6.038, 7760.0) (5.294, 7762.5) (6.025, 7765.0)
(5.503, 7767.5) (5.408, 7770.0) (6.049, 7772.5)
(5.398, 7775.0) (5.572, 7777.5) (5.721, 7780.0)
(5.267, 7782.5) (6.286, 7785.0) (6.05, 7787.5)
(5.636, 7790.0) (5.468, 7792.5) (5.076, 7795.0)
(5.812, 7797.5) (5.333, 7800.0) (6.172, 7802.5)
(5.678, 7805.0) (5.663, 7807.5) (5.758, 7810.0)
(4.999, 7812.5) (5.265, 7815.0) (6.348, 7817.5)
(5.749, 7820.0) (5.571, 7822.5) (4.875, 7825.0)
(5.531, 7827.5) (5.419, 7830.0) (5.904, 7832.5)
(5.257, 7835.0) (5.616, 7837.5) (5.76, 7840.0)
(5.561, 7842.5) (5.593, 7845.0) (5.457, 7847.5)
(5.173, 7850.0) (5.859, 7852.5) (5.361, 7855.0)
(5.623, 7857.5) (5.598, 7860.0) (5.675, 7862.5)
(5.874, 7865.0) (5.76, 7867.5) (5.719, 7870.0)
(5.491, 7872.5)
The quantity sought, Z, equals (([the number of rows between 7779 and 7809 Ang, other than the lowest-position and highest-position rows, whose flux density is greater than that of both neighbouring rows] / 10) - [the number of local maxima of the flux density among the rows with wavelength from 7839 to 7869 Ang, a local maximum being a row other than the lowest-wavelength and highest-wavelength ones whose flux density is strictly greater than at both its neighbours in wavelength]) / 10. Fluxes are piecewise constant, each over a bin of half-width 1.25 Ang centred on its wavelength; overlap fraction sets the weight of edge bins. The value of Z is -0.37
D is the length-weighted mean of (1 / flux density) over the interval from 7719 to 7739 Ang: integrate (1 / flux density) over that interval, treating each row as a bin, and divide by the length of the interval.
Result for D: 0.186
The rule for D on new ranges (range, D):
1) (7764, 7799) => 0.177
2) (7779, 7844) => 0.179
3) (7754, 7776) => 0.177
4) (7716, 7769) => 0.186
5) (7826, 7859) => 0.181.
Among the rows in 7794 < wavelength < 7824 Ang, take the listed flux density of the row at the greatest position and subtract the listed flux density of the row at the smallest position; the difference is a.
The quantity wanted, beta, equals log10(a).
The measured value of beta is -0.31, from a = 0.5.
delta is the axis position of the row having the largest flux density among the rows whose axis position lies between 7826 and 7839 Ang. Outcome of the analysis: 7832.5 Ang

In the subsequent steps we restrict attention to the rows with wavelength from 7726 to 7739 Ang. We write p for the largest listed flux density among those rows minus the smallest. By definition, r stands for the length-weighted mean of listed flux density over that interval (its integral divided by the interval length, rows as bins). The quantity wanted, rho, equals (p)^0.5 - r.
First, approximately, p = 0.25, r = 5.47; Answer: -4.97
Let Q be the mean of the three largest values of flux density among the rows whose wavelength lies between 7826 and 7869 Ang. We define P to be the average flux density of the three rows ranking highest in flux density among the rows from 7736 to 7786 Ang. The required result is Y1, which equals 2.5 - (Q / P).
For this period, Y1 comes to 1.54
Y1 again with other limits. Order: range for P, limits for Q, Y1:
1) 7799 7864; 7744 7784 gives 1.52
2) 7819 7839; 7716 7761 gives 1.49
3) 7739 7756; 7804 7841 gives 1.41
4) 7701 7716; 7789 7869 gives 1.45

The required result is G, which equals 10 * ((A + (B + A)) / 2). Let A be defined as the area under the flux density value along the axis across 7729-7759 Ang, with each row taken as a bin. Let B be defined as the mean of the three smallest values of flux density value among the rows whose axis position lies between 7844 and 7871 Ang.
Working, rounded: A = 162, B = 5.3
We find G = 1643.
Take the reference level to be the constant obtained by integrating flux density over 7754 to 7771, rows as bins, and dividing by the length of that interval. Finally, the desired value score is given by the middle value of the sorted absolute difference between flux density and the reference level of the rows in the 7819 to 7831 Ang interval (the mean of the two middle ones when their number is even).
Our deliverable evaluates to 0.11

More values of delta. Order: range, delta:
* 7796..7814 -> 7802.5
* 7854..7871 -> 7865.0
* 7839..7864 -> 7852.5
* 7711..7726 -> 7715.0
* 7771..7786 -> 7785.0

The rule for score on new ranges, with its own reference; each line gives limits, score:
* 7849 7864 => 0.13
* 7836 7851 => 0.10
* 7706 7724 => 0.35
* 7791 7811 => 0.17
